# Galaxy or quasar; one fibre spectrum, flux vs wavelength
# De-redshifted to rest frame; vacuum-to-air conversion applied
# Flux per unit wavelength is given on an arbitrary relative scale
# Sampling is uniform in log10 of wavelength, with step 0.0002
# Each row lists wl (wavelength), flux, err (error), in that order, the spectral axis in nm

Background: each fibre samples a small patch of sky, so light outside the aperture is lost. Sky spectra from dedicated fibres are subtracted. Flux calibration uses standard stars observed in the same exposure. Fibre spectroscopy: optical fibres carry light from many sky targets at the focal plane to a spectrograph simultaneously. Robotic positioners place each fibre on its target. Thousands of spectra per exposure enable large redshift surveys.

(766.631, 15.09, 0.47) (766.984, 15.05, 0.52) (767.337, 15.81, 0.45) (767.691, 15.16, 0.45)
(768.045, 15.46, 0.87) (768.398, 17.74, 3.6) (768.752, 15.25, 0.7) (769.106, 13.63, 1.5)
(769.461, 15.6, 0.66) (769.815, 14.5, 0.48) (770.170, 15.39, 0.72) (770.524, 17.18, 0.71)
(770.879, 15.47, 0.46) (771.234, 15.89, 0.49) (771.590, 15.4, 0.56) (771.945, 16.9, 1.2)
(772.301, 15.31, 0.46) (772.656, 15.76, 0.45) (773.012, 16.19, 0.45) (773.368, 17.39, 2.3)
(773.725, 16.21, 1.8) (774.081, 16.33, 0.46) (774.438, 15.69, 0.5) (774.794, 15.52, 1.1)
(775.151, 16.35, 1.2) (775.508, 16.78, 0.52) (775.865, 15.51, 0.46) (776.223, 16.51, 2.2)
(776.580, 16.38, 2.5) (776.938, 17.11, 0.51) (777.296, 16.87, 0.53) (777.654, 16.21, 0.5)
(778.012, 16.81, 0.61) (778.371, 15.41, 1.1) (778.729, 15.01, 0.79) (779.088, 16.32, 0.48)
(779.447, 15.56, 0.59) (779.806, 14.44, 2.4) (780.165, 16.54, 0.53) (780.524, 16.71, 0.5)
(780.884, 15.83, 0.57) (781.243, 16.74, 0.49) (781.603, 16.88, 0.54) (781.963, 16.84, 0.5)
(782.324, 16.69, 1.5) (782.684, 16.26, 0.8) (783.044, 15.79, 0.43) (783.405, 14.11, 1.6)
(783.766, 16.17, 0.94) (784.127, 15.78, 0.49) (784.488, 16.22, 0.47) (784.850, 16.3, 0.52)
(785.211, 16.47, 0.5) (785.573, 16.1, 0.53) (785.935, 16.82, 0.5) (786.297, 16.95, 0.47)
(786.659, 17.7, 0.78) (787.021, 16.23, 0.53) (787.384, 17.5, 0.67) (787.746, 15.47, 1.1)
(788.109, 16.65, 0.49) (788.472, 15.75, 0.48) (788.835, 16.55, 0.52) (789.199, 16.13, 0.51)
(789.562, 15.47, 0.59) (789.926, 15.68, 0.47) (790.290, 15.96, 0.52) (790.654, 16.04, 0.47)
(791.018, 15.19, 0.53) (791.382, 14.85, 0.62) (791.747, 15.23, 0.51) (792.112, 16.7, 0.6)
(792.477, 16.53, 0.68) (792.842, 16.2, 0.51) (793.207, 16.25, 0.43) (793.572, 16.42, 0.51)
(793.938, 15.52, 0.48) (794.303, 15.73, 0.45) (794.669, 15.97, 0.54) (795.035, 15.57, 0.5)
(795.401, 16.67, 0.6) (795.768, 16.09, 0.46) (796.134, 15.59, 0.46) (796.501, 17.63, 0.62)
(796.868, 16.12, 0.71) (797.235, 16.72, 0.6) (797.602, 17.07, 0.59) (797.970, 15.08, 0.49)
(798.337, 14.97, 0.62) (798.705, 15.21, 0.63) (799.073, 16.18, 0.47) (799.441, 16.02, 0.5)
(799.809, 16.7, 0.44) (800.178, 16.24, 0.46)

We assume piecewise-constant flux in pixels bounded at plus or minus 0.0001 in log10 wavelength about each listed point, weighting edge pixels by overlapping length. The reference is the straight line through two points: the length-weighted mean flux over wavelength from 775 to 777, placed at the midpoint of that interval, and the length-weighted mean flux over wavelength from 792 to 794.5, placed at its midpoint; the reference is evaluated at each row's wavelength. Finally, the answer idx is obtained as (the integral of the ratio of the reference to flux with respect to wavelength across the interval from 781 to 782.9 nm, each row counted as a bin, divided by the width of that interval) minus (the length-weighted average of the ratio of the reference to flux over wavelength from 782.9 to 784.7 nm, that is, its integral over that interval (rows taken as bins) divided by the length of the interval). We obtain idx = -0.06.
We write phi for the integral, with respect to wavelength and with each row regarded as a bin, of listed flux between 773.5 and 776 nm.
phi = 40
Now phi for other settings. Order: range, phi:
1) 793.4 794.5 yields 17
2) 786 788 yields 34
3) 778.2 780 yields 28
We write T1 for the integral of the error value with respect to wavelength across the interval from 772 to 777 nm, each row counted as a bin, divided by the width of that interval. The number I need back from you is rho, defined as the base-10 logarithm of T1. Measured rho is 0.03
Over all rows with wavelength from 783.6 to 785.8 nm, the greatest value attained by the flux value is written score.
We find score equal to 16.47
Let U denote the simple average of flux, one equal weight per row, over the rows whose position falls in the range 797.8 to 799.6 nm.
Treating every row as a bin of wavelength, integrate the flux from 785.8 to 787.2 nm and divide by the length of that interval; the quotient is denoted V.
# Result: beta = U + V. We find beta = 32.43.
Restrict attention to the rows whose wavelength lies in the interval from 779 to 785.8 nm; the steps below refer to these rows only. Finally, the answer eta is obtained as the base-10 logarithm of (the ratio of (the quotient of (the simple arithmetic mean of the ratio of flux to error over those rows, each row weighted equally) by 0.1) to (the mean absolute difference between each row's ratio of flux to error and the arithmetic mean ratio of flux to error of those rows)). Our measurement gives 1.55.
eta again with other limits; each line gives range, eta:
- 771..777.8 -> 1.37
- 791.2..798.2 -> 1.99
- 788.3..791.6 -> 2.05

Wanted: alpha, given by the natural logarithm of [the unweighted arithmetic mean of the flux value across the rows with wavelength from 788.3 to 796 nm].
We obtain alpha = 2.77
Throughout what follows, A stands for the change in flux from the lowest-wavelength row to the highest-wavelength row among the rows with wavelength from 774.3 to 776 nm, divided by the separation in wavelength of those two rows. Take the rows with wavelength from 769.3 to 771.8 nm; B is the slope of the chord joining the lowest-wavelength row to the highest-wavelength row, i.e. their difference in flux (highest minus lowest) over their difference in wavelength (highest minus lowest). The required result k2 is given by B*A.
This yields 0.01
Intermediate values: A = -0.1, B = -0.09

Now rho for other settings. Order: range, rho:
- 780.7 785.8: -0.15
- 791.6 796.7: -0.28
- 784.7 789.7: -0.23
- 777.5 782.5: -0.10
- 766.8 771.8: -0.06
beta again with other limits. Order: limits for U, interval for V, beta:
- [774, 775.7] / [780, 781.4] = 32.59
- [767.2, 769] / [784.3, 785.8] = 32.17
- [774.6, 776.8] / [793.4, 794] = 32.22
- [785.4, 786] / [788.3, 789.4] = 32.60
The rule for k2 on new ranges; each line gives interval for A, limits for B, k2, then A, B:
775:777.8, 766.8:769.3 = 0.04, -0.1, -0.67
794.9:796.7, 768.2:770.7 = -0.37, 1.4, -0.26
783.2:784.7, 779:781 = -0.53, 1.9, -0.27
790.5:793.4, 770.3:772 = -0.02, 0.1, -0.20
